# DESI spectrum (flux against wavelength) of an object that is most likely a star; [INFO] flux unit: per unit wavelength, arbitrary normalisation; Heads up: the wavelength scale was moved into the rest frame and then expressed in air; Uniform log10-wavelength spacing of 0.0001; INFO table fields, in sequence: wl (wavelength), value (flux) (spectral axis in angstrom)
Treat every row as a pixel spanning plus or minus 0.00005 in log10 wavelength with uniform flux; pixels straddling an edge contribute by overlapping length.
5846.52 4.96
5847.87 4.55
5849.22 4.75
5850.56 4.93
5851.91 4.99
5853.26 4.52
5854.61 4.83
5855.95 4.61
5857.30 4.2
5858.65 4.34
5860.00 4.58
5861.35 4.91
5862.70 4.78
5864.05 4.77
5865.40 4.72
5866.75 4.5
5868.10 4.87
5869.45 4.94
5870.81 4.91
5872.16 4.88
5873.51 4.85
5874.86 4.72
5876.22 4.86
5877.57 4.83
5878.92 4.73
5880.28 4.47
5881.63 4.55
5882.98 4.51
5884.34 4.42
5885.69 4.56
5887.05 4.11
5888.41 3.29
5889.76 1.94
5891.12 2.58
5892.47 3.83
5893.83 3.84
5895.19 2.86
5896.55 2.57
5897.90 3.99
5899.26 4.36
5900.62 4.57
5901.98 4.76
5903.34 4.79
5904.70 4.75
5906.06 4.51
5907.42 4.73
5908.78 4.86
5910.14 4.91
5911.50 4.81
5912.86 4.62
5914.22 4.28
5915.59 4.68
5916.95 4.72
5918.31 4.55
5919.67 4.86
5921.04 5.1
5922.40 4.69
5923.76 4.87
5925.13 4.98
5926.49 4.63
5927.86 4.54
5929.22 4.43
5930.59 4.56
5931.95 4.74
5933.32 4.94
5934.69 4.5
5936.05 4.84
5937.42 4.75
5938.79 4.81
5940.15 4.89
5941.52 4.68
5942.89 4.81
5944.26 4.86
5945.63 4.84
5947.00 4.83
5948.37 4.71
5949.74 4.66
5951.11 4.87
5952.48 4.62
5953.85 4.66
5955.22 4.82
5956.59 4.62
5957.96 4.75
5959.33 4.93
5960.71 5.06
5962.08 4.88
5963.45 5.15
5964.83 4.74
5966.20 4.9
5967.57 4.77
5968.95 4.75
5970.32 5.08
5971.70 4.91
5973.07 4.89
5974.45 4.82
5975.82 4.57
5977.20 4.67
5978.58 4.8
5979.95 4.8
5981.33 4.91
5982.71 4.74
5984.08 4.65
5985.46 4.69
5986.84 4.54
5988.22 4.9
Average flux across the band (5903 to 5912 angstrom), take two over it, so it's 0.420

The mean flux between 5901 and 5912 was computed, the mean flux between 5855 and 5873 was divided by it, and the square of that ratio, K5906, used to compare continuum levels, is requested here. 0.97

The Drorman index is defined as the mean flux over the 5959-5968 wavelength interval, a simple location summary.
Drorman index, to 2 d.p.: 4.92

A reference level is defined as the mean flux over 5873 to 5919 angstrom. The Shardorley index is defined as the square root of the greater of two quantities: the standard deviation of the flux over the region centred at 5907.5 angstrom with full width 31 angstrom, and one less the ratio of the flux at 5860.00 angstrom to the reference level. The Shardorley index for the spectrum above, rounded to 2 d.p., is 0.79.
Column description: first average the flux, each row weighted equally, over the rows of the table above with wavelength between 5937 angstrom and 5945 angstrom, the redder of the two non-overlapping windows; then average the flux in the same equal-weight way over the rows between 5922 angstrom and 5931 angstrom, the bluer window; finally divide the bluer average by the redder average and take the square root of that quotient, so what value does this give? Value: 0.99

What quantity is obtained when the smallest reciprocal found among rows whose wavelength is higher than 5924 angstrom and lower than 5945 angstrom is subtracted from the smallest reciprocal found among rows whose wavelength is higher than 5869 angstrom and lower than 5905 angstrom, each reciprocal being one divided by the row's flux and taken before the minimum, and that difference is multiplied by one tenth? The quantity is 0.0002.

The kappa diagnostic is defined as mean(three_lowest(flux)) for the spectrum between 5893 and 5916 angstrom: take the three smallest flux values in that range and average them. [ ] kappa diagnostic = 3.09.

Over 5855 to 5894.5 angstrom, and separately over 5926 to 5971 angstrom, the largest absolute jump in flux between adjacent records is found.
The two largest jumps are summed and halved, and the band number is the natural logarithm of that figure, -0.11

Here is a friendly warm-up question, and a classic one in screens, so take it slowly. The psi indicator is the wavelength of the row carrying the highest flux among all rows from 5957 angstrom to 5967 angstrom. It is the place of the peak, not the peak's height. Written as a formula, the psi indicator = 5963.45 angstrom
